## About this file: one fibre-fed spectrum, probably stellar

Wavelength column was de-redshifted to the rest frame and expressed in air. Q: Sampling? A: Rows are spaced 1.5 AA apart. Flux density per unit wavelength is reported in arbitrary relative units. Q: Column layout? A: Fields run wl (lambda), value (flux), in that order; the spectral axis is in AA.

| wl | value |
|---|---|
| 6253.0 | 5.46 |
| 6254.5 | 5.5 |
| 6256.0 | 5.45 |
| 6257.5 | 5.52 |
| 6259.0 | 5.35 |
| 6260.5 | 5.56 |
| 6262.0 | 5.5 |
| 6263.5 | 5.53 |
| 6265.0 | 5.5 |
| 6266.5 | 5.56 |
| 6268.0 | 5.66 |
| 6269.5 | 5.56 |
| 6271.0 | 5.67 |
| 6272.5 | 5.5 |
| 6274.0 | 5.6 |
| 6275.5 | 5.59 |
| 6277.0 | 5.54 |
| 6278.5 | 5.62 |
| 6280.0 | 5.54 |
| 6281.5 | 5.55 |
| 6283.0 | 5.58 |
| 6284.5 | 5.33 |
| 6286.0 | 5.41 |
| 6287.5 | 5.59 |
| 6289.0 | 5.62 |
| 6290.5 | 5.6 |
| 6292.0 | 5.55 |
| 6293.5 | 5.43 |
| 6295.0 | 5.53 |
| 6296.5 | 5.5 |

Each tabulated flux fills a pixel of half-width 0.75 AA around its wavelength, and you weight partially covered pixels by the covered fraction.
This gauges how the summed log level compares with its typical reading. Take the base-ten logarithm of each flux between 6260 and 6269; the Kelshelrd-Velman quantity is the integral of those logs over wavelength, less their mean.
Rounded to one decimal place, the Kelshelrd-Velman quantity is 6.0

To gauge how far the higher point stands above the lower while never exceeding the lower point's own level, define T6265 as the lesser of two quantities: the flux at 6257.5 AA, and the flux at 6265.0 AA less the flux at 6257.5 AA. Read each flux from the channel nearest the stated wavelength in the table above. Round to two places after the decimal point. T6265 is -0.02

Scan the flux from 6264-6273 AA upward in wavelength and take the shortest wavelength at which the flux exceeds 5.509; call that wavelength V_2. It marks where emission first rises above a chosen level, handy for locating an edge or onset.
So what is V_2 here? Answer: 6266.5 AA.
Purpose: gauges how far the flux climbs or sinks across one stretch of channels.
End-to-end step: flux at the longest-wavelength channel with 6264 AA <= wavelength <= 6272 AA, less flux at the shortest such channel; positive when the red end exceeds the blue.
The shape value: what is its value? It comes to 0.17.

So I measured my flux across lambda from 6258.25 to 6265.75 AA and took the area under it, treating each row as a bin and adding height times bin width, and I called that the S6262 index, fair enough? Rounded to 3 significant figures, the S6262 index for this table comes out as 41.2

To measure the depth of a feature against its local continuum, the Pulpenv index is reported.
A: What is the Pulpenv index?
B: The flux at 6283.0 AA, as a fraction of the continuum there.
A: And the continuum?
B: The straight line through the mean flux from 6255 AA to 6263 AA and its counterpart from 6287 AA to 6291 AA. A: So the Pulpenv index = 1.000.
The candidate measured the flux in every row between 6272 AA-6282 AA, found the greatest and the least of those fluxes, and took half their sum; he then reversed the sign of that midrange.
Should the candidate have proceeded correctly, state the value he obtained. -5.56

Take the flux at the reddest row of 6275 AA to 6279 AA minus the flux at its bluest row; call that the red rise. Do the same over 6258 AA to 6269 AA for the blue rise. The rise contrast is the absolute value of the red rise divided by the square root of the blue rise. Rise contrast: 0.05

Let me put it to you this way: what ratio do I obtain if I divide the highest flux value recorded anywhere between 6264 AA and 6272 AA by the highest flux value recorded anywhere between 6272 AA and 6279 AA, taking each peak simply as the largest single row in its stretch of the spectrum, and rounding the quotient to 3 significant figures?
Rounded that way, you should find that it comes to 1.01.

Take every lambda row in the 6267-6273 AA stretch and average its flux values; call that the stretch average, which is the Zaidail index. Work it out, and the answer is 5.60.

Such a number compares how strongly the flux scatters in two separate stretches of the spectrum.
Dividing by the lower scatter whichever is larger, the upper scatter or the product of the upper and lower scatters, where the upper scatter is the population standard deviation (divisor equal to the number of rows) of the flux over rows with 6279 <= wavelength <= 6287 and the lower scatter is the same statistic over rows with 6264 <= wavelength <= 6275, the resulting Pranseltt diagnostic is 1.5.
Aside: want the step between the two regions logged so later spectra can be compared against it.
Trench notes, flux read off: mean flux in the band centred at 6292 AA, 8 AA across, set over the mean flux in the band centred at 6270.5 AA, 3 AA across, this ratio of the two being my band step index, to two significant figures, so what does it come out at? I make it 0.99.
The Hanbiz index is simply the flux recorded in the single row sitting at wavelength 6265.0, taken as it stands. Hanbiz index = 5.5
